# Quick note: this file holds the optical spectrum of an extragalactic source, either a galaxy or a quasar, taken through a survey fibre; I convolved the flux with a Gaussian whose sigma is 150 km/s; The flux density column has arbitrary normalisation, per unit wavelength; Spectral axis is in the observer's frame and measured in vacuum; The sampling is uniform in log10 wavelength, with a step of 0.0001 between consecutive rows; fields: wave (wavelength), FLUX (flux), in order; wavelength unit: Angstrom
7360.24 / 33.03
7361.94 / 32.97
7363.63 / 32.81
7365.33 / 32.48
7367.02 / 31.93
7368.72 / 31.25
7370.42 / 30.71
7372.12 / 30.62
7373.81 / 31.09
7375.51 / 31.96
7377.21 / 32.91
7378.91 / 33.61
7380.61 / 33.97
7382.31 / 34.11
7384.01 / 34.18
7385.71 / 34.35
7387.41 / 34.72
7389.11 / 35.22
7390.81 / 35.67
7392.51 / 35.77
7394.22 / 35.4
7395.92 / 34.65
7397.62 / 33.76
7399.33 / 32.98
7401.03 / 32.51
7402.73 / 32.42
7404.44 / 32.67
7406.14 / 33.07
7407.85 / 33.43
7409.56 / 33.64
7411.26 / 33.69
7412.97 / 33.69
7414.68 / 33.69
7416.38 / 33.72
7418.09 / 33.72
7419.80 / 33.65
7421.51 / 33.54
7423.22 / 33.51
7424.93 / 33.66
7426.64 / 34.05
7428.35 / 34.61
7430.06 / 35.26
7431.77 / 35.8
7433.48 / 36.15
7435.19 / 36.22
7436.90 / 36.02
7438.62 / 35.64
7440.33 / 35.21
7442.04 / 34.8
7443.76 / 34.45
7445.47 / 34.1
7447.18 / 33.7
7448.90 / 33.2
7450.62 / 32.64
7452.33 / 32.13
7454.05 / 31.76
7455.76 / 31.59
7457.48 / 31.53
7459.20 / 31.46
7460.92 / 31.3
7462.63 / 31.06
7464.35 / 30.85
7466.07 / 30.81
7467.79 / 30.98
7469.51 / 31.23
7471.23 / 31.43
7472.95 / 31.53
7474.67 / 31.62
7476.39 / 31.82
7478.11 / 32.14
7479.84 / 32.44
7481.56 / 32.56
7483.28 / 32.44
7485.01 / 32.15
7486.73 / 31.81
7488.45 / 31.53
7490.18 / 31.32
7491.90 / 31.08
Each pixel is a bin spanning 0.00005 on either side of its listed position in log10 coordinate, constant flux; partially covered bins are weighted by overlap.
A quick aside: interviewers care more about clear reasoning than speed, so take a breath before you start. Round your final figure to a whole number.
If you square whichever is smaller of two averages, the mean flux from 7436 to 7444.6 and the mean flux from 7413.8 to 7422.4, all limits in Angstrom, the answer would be 1133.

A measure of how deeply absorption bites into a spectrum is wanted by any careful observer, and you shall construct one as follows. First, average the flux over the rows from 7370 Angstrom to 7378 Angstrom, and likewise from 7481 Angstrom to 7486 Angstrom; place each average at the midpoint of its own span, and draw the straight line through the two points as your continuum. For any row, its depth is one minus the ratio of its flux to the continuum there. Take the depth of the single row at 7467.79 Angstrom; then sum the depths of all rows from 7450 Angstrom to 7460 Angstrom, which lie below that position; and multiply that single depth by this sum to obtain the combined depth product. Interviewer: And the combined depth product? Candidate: 0.00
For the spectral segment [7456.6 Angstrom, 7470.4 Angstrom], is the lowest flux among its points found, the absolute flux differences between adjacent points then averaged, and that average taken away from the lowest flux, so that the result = 30.6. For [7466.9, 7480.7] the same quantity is 30.8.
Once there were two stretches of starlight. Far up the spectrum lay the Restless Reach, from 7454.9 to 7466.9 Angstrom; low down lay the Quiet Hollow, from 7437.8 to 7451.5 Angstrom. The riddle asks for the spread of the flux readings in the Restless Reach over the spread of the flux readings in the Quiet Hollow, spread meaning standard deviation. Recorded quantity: 0.3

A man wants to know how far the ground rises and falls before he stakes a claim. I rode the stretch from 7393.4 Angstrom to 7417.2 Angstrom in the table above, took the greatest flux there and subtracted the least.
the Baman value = 3.0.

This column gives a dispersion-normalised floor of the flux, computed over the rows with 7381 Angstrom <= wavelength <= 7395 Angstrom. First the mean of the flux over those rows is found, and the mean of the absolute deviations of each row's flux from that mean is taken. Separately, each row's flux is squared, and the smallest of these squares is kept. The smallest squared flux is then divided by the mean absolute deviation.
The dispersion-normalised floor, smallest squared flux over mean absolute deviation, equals 1980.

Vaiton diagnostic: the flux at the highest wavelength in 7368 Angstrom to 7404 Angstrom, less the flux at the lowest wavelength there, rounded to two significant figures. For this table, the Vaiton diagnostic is 1.2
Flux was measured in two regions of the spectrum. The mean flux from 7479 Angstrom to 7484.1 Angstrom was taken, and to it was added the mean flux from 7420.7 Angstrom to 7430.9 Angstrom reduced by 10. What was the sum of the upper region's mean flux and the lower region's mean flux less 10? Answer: 56.6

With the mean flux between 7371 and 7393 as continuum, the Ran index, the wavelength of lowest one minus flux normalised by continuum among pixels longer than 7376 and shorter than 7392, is 7390.81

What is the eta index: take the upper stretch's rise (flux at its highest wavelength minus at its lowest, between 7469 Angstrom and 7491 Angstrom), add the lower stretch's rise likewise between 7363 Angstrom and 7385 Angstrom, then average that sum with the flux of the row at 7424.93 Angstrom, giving 17.6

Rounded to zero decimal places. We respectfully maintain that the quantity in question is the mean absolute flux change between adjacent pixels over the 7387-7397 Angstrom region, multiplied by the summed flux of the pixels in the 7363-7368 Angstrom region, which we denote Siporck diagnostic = 42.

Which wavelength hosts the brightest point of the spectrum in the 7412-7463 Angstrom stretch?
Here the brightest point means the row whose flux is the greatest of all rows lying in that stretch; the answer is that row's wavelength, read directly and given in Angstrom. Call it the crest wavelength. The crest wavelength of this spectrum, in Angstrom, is 7435.19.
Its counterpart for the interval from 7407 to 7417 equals 7416.38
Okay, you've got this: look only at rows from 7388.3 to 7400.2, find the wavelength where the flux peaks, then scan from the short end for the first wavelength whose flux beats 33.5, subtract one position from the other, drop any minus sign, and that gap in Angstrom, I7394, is 3.4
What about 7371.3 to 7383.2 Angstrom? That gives 3.4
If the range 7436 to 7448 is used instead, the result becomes 0.0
